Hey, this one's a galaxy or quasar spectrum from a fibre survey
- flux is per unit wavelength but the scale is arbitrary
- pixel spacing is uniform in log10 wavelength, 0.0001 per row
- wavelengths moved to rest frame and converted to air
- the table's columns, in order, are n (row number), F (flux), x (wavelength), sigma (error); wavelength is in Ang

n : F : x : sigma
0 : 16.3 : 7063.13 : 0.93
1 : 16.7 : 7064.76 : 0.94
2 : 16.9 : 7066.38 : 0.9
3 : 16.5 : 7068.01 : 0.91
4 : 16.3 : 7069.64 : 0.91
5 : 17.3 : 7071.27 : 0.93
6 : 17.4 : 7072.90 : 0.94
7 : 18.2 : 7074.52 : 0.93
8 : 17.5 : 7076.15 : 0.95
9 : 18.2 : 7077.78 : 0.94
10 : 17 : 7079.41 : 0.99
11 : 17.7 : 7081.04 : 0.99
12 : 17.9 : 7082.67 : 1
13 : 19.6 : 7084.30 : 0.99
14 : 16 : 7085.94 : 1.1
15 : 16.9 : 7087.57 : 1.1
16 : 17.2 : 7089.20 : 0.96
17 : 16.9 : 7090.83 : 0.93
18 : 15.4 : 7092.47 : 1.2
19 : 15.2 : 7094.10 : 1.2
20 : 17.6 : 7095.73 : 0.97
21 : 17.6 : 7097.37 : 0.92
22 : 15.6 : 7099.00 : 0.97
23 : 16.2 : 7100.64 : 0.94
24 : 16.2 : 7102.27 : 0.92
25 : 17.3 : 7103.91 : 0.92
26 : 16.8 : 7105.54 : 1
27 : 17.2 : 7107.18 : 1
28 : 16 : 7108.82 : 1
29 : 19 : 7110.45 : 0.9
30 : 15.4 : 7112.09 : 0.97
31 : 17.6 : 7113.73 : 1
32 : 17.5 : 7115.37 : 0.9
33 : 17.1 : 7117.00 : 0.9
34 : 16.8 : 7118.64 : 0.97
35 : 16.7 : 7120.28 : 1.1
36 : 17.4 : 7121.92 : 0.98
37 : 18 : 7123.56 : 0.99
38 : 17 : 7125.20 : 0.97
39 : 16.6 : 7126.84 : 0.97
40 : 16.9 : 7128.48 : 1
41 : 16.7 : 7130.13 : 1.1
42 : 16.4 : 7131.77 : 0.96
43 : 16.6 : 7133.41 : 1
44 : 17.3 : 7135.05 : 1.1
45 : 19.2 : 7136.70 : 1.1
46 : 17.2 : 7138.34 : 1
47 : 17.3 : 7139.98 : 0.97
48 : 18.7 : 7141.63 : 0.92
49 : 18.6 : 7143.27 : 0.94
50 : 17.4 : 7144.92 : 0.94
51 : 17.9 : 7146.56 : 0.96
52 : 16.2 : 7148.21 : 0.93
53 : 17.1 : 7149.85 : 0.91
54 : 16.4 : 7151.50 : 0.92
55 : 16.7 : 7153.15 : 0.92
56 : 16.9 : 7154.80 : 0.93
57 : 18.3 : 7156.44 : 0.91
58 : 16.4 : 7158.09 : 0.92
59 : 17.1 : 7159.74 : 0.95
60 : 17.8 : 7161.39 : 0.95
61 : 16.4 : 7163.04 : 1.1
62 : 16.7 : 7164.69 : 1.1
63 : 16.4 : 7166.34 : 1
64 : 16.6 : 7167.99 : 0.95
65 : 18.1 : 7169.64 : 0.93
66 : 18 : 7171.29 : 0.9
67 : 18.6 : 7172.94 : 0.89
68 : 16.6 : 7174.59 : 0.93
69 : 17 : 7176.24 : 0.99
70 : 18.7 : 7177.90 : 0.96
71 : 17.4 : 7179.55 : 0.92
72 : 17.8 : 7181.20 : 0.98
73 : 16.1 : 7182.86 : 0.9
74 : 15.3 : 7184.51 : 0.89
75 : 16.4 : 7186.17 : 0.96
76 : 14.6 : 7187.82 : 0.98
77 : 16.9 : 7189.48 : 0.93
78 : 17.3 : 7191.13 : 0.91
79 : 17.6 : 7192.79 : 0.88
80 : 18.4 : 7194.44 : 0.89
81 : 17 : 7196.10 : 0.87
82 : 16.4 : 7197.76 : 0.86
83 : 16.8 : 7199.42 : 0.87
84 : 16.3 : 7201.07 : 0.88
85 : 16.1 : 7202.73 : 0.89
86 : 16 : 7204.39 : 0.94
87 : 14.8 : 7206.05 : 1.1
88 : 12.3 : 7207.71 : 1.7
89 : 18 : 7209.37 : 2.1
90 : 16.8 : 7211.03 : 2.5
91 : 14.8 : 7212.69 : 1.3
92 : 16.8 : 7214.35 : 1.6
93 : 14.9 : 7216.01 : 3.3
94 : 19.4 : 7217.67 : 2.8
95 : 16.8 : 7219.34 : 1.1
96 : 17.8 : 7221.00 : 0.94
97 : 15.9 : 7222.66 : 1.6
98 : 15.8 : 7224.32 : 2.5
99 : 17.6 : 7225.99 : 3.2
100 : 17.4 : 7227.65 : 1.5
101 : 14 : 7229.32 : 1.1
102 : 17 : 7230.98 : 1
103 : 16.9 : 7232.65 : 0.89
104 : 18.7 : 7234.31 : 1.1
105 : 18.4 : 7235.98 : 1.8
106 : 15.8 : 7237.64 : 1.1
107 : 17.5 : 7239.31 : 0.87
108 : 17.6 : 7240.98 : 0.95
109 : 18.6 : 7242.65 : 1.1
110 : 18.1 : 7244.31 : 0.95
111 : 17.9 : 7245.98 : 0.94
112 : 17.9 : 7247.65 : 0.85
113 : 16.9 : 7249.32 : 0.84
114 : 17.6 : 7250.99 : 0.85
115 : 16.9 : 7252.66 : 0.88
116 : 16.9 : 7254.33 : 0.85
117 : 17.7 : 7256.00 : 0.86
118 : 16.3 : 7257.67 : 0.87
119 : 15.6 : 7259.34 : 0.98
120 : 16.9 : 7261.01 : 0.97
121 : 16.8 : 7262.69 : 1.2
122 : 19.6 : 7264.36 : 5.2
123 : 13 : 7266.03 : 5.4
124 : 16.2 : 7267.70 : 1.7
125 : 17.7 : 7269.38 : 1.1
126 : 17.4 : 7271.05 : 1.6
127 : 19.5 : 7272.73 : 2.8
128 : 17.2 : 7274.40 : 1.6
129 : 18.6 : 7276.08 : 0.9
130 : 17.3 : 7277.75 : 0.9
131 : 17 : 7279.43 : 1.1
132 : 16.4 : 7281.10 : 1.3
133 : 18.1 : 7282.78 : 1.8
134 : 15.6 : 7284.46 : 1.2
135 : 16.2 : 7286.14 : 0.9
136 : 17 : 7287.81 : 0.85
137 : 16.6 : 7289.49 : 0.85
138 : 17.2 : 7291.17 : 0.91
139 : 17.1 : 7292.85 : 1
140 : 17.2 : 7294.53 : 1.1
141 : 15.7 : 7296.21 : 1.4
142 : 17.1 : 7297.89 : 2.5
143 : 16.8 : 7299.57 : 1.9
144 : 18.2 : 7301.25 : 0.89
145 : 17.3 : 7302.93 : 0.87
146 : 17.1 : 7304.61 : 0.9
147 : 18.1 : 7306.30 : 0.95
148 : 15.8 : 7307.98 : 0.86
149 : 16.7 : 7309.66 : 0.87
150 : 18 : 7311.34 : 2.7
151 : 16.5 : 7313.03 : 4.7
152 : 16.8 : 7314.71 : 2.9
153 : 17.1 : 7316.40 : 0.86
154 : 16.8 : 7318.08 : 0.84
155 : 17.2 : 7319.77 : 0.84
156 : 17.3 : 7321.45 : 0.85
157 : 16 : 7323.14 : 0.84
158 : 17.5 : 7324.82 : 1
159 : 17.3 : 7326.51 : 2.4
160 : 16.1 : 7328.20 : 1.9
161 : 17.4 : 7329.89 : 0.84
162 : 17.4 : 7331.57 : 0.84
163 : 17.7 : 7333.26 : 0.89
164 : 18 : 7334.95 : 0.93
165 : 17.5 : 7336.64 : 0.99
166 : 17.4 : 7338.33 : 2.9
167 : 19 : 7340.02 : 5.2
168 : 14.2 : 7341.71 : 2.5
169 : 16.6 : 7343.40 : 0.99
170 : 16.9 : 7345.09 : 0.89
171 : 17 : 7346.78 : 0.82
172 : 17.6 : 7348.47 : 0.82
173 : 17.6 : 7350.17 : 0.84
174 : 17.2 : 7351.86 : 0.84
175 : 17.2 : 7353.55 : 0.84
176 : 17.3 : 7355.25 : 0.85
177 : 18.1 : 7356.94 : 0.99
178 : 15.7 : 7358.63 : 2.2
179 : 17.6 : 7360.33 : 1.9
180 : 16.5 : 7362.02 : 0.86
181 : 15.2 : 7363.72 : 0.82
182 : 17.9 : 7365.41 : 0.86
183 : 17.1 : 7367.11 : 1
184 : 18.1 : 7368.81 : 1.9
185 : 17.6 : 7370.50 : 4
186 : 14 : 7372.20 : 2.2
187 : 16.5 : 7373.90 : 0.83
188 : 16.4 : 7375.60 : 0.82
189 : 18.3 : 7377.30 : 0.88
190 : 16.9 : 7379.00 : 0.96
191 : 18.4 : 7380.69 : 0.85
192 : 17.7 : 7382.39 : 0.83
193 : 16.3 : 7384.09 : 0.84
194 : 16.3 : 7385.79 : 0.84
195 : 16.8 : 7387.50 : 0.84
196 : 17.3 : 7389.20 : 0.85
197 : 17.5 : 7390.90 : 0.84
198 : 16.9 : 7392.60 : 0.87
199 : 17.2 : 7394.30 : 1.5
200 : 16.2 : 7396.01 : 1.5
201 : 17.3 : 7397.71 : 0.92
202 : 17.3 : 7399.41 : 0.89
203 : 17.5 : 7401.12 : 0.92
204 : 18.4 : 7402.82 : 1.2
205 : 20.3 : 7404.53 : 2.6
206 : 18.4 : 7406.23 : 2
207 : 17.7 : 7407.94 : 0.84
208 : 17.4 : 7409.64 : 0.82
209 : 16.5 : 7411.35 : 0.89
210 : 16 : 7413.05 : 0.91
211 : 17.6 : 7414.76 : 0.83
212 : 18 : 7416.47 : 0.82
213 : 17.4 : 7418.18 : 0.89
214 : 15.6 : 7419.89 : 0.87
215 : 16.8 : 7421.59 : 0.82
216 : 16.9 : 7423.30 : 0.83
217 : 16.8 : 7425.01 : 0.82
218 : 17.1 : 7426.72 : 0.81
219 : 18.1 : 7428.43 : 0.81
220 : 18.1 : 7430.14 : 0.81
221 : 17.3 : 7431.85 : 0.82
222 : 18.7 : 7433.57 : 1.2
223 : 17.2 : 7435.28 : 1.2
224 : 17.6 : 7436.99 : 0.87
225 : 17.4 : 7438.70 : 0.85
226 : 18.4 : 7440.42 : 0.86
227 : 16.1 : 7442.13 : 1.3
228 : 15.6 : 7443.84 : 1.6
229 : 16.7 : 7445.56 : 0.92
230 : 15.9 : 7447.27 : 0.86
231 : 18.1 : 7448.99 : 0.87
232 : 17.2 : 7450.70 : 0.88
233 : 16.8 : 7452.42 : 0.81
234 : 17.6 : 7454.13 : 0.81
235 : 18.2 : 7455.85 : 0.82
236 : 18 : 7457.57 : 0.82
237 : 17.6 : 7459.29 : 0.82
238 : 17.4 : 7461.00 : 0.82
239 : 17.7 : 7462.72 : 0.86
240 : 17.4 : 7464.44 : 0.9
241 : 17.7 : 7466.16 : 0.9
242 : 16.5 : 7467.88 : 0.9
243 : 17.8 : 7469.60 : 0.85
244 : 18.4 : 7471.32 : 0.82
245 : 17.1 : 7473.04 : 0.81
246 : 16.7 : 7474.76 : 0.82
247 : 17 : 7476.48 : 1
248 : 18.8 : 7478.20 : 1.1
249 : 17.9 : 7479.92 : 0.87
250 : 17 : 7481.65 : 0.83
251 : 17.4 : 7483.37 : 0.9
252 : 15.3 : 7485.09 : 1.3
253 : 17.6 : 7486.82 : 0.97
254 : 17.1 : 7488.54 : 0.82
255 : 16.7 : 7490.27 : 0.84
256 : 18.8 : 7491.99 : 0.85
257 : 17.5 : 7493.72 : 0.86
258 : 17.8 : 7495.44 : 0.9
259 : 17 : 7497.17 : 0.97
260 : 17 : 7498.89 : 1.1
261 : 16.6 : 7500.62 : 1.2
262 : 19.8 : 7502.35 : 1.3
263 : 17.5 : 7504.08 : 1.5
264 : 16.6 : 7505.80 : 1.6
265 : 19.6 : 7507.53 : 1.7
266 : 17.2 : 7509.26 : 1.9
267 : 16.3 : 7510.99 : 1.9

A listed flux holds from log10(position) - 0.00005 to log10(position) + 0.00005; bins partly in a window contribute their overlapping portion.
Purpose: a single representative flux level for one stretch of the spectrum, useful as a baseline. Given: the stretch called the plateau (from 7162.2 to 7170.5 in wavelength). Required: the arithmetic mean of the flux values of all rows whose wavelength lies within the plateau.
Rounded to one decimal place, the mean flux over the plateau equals 16.8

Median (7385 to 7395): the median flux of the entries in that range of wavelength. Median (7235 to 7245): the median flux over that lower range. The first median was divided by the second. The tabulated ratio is 0.96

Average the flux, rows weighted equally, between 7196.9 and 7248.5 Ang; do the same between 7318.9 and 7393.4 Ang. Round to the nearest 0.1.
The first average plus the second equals 33.8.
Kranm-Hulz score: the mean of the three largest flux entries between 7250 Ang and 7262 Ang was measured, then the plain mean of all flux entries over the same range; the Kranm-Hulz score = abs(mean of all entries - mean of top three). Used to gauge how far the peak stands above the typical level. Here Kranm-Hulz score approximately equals 0.6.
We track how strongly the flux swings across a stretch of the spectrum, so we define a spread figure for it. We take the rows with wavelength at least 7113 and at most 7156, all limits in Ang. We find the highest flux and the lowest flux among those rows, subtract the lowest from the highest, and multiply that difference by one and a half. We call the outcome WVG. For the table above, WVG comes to 4.5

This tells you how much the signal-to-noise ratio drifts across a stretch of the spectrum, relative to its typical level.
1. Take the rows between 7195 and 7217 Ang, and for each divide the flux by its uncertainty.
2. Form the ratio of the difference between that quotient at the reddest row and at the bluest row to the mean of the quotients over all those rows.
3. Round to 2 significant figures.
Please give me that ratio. -1.1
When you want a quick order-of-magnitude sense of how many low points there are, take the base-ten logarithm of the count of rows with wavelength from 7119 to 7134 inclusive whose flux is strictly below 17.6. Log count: 0.903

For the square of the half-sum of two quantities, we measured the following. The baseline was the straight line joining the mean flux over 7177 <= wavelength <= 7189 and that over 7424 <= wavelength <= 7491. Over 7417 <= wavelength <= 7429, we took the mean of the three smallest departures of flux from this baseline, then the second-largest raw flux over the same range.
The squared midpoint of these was 68.6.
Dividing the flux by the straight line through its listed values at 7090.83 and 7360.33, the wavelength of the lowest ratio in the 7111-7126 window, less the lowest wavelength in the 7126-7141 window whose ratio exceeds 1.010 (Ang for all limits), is -23.0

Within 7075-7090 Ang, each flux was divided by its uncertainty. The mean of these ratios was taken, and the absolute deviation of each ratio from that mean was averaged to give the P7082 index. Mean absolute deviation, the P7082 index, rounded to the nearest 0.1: 1.3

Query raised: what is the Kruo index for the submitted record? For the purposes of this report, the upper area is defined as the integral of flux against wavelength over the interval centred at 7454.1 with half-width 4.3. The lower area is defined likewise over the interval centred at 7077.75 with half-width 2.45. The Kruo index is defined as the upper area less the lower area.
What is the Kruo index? 65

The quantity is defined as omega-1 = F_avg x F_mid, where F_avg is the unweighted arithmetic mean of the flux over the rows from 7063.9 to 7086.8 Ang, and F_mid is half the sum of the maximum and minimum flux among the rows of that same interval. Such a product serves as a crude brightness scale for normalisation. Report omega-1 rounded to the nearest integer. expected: 309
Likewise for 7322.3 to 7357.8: 285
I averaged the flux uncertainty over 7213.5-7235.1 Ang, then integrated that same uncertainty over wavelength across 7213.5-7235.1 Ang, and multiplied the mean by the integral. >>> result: 66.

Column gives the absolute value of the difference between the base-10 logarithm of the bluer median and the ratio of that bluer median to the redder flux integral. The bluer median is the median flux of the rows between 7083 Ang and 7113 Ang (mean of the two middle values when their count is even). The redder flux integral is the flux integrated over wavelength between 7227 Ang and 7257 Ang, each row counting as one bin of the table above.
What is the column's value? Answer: 1.19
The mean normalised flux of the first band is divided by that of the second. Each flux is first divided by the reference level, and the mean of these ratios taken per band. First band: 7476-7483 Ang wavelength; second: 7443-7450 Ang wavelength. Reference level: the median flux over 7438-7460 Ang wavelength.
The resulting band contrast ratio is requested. 1.07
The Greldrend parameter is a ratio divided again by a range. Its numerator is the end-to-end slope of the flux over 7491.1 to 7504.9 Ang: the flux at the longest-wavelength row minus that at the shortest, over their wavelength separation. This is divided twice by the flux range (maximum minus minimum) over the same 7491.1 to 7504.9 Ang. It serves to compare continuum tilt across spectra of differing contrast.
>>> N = -0.011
